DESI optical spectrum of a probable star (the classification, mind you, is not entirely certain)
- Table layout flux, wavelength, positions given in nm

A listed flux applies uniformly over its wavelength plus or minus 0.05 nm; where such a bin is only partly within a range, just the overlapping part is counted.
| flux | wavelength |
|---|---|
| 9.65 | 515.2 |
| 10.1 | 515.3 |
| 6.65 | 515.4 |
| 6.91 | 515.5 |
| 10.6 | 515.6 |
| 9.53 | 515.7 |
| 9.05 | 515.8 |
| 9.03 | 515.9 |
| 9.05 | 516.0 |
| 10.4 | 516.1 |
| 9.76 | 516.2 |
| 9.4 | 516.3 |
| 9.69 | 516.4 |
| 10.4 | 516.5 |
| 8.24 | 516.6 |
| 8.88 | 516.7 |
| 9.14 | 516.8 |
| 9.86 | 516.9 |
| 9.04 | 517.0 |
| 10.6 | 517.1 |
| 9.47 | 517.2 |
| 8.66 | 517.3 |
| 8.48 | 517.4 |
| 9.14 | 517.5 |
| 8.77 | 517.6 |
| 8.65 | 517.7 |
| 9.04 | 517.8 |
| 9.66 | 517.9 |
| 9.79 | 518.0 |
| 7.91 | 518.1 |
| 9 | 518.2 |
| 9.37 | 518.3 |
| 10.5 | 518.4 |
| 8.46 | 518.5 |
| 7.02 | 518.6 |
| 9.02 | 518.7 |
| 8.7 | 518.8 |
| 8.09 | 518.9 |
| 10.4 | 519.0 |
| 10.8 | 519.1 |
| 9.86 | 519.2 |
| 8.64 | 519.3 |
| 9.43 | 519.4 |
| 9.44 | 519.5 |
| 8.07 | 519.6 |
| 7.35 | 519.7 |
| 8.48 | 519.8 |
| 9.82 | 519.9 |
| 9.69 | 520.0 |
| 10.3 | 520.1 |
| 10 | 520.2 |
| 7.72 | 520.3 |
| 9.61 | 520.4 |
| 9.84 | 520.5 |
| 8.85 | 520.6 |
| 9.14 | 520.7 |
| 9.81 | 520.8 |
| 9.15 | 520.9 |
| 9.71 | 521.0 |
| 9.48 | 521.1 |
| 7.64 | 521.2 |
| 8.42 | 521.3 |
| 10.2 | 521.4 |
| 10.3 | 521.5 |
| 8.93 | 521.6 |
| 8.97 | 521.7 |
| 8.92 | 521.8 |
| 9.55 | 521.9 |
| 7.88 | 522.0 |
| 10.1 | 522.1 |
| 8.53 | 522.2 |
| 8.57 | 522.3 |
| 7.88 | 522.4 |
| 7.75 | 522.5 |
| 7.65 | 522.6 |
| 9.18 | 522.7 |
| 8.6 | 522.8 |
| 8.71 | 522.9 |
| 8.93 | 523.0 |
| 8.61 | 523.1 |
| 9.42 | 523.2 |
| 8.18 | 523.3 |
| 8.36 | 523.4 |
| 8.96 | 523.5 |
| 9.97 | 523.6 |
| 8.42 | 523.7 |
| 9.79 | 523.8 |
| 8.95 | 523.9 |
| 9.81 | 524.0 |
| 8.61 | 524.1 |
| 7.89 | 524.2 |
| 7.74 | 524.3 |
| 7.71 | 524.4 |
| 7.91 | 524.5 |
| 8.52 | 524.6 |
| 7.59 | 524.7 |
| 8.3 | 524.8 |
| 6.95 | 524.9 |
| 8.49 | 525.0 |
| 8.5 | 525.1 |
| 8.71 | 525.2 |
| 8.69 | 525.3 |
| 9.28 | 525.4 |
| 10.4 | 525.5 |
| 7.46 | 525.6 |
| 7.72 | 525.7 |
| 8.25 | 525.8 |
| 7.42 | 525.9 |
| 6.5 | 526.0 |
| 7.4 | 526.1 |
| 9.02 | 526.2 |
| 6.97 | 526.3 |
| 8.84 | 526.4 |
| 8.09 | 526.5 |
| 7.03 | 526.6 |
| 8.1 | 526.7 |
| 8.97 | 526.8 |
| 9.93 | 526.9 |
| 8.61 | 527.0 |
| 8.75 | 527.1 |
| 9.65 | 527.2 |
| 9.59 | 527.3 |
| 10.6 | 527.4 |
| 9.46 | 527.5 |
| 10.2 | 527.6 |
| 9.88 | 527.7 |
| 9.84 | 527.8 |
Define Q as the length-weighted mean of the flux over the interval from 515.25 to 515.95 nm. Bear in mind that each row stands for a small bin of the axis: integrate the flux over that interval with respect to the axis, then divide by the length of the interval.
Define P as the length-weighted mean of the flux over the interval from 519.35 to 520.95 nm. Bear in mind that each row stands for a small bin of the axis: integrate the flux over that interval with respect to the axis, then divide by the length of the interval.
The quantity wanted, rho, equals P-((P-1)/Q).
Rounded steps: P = 9.17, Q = 8.8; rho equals 8.24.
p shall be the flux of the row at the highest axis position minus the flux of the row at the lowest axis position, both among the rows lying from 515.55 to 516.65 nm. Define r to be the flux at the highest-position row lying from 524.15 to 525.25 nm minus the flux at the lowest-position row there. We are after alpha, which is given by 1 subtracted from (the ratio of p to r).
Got -3.9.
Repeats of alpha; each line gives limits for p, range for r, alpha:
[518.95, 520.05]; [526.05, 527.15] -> -1.5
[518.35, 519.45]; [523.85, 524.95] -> -0.5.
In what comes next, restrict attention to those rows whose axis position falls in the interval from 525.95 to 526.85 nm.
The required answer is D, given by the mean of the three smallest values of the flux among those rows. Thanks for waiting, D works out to 6.83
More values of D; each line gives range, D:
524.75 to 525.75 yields 7.38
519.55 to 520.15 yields 7.97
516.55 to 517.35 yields 8.59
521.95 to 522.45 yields 8.10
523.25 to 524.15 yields 8.32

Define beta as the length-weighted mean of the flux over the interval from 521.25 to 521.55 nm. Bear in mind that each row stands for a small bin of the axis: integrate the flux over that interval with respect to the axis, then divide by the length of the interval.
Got 9.64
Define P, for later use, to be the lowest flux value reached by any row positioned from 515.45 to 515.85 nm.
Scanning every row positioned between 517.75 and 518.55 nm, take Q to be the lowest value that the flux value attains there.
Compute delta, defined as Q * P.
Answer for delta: 54.7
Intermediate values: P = 6.91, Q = 7.91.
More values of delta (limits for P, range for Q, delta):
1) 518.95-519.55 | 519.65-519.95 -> 63.5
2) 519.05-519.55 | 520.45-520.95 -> 76.5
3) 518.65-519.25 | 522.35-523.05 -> 61.9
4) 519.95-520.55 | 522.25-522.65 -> 59.1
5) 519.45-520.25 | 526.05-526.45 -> 51.2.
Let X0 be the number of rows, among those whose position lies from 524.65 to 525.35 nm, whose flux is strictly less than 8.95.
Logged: 7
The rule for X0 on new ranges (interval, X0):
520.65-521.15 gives 0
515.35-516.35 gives 2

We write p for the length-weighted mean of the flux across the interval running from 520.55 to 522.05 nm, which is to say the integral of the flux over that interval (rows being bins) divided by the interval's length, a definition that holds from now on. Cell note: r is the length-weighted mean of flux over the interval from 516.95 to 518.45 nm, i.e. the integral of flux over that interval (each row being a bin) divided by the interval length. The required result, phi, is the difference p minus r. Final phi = -0.1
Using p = 9.13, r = 9.21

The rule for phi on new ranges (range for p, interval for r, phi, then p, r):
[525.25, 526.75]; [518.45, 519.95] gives -0.8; 8.08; 8.91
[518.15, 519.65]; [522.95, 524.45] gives 0.4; 9.12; 8.76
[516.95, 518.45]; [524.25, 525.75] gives 0.9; 9.21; 8.26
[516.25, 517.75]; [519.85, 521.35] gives -0.1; 9.23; 9.28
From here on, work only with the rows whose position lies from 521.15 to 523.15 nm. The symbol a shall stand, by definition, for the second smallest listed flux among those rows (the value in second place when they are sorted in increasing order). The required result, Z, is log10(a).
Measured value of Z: 0.884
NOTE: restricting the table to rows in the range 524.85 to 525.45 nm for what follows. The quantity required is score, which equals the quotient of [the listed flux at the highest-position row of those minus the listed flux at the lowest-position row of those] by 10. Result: 0.23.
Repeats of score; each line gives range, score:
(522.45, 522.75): 0.14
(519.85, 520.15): 0.05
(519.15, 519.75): -0.25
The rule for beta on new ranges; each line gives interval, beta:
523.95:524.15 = 9.21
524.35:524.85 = 8.01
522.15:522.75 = 8.26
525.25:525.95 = 8.46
